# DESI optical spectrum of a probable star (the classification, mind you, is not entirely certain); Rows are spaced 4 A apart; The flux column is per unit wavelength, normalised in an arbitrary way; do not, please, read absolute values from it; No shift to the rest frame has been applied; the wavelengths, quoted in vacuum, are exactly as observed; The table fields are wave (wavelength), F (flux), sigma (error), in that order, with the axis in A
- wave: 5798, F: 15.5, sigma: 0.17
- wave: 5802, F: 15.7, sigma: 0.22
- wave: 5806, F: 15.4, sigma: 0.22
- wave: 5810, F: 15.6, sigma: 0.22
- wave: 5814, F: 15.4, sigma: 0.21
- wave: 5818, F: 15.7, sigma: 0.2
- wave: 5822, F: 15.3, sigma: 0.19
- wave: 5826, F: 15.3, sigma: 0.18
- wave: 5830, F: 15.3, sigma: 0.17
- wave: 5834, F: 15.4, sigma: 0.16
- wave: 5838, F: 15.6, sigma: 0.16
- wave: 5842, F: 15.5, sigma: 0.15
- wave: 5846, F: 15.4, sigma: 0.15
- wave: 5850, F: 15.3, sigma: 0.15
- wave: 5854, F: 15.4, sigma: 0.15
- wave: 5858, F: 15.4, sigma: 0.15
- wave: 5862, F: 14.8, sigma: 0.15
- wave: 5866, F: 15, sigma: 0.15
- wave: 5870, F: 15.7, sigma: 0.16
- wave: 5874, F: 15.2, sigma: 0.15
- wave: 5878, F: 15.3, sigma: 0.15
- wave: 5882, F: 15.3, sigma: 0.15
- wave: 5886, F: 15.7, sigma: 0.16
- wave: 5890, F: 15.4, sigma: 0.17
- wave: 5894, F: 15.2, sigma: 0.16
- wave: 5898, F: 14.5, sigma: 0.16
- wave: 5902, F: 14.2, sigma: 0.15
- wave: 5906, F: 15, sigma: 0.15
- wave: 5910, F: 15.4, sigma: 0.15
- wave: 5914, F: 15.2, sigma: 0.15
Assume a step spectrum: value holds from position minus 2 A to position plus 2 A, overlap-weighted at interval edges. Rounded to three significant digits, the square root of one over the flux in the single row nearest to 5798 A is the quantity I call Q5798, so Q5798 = 0.254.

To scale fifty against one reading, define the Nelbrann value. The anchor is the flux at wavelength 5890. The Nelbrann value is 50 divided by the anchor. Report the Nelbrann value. 3.25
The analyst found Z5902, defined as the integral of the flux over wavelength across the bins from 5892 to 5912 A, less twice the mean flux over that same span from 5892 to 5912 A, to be 267.5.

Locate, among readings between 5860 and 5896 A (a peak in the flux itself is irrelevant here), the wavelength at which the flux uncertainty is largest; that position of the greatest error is 5890 A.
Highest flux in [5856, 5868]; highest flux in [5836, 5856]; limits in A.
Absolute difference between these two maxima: 0.20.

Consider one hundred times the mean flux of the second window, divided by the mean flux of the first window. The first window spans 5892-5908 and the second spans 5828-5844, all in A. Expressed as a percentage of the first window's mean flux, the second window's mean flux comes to 105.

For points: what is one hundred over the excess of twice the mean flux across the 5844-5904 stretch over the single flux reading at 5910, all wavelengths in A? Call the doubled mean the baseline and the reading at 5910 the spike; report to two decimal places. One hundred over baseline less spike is 6.68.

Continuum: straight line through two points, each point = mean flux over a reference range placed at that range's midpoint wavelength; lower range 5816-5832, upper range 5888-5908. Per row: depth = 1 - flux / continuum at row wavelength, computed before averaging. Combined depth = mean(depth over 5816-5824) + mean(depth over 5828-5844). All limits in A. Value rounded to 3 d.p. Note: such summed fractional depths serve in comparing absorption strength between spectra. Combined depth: -0.014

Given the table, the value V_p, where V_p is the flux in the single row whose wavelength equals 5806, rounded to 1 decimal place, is 15.4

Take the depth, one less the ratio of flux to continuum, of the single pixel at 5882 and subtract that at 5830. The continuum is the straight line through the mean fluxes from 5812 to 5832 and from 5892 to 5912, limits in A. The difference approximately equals -0.023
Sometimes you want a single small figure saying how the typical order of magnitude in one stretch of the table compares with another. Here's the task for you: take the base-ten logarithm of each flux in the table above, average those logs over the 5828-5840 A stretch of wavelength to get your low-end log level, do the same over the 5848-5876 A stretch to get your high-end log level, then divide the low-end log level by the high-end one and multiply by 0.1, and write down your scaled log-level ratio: 0.100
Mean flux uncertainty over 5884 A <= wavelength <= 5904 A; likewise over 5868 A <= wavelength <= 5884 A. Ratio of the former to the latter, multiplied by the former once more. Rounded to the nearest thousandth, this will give 0.168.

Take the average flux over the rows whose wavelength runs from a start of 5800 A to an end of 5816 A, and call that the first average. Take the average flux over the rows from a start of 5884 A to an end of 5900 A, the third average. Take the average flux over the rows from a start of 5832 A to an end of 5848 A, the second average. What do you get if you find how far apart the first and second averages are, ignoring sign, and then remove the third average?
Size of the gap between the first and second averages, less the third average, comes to -15.15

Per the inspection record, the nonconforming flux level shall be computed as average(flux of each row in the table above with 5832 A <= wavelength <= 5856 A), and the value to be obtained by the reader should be 15.4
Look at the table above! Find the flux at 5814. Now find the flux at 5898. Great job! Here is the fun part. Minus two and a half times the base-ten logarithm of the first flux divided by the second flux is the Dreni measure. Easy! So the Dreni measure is -0.07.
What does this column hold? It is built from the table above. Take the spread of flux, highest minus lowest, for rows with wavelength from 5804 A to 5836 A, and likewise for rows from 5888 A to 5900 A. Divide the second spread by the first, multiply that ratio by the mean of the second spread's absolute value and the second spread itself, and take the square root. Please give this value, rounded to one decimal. 1.4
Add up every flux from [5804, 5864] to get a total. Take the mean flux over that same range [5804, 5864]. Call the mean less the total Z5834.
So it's -215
